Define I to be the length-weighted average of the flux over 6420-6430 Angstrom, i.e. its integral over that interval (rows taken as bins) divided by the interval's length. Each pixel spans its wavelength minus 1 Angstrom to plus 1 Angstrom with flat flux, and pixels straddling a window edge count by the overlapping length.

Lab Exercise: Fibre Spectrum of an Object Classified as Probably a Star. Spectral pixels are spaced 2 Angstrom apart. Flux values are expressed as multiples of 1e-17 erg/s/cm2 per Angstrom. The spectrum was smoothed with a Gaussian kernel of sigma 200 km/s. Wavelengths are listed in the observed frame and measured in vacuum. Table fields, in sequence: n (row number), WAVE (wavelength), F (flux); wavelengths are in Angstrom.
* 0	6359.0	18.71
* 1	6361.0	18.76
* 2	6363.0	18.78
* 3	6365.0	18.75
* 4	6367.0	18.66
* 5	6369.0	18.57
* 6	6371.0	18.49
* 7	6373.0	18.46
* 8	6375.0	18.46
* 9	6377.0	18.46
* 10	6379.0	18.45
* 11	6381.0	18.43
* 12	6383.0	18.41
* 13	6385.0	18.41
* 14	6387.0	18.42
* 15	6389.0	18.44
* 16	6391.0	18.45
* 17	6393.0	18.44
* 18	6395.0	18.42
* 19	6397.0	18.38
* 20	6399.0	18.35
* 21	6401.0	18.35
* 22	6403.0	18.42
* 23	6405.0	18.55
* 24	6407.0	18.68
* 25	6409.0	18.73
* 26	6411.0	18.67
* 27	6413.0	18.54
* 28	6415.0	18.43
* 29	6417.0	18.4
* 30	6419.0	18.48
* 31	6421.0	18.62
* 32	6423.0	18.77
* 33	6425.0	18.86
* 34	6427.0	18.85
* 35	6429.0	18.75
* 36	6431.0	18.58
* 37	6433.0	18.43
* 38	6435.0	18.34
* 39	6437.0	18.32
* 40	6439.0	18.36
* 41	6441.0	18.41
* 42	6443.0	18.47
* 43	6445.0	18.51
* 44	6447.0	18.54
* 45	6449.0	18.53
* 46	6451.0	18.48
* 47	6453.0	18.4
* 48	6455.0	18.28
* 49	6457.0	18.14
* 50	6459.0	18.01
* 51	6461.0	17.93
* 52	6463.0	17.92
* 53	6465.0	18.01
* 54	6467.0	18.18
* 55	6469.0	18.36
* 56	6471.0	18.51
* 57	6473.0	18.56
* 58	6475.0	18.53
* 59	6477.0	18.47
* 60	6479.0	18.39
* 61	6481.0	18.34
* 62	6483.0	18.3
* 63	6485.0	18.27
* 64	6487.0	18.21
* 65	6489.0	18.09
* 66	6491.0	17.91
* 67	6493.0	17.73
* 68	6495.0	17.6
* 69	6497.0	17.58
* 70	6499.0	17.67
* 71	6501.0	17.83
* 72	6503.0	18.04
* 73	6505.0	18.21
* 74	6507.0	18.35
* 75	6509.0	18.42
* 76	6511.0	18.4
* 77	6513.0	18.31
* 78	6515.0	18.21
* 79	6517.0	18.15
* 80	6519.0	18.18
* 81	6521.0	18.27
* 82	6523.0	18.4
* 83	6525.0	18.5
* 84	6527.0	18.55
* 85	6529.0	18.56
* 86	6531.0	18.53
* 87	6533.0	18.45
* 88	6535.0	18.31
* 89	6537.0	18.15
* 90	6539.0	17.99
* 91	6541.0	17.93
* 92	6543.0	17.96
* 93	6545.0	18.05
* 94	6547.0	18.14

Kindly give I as 18.8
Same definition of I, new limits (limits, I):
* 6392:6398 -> 18.4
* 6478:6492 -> 18.2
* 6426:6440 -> 18.5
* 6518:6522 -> 18.2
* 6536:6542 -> 18.0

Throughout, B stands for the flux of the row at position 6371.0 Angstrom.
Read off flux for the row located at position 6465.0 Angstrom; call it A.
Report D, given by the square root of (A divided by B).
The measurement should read 0.99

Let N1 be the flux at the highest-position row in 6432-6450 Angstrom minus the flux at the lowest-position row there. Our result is 0.10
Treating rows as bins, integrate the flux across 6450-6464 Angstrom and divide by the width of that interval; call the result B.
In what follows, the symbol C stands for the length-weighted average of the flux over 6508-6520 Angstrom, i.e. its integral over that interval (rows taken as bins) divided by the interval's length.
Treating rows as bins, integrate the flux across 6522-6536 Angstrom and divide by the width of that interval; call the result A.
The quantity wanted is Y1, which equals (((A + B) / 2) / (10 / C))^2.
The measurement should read 1121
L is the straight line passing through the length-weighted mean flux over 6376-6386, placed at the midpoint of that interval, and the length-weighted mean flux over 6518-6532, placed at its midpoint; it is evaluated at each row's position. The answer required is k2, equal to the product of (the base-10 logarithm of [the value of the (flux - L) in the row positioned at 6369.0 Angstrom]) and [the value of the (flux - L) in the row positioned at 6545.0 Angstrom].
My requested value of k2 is 0.32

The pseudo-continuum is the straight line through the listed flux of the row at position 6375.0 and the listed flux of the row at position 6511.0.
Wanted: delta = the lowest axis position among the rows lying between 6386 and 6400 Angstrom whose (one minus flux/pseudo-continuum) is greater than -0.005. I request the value 6387.0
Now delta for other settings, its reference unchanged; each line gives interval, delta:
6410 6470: 6415.0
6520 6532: 6521.0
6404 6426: 6415.0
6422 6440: 6433.0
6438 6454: 6439.0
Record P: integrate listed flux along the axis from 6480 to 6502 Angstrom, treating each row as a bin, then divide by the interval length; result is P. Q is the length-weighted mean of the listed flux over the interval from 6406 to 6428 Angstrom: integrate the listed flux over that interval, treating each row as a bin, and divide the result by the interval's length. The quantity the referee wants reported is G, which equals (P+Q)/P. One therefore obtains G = 2.038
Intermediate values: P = 17.96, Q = 18.6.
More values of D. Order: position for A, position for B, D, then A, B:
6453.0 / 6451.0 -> 1.00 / 18.4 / 18.48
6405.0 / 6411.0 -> 1.00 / 18.55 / 18.67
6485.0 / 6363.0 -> 0.99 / 18.27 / 18.78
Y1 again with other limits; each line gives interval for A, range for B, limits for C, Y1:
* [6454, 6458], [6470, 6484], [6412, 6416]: 1148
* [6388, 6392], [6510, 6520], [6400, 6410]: 1158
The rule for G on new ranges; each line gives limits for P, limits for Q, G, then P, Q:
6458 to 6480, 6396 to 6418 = 2.013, 18.26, 18.5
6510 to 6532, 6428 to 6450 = 2.006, 18.37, 18.5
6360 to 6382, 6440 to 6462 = 1.987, 18.57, 18.3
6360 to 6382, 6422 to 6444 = 1.999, 18.57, 18.6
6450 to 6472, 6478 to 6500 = 1.989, 18.20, 18.0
